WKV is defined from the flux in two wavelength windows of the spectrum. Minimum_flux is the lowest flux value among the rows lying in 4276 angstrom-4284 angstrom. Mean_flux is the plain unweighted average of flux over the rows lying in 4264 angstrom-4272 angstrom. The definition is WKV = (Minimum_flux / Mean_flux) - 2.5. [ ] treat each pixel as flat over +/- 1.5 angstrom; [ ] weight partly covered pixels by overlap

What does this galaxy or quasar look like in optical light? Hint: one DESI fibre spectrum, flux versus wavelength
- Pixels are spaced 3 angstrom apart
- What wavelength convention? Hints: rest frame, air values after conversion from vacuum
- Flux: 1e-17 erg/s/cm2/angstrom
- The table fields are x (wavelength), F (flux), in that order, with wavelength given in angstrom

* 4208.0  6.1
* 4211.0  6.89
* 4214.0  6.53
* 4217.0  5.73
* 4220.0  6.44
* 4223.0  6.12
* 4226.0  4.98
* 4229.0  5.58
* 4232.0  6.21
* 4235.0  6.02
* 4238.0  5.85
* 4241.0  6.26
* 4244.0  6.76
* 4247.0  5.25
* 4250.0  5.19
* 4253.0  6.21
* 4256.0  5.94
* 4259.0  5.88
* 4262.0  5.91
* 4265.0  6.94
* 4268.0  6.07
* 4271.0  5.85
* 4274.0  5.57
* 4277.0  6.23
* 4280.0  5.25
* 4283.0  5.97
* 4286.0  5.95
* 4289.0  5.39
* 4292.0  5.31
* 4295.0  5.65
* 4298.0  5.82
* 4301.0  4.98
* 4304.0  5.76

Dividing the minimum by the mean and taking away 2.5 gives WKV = -1.66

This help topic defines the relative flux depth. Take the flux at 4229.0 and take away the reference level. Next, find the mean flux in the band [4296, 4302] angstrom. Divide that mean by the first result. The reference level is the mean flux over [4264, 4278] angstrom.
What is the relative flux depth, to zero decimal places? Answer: -10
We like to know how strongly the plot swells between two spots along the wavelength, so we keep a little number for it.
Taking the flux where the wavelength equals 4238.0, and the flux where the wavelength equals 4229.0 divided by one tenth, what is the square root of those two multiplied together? 18.1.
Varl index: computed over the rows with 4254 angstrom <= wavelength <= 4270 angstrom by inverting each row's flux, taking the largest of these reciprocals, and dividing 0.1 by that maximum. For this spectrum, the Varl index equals 0.588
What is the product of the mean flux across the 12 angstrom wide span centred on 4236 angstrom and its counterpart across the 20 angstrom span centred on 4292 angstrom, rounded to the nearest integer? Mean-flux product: 34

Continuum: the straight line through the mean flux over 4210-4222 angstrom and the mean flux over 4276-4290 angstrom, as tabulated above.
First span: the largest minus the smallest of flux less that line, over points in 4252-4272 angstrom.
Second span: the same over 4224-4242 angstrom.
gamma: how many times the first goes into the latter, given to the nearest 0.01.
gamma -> 1.27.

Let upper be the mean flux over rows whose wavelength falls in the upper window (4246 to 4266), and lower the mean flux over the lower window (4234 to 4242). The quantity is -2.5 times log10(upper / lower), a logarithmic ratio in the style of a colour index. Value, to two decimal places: 0.03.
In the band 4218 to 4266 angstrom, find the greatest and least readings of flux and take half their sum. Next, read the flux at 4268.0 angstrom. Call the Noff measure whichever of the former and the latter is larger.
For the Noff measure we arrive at 6.07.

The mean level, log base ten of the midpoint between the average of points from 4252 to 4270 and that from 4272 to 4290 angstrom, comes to 0.774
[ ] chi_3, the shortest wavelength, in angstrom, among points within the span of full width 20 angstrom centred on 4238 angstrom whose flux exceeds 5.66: 4232.0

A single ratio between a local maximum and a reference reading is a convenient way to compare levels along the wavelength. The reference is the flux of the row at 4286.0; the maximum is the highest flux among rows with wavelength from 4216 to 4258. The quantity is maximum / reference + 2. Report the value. 3.14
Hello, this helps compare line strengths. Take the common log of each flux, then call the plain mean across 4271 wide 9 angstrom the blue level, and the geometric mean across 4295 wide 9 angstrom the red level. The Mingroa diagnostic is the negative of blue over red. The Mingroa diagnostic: -1.02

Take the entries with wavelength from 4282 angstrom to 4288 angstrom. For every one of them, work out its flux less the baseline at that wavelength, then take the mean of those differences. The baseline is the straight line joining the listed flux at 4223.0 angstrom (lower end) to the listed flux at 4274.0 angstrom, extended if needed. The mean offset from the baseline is 0.5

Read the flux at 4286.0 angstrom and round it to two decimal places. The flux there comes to 5.95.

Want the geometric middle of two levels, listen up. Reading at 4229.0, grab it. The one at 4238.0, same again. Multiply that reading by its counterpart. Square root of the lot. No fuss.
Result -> 5.7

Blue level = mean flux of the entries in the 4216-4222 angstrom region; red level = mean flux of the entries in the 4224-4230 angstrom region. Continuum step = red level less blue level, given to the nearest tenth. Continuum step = -0.8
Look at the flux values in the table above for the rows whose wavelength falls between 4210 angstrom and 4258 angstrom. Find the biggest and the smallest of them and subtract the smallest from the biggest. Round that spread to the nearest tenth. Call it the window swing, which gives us 1.9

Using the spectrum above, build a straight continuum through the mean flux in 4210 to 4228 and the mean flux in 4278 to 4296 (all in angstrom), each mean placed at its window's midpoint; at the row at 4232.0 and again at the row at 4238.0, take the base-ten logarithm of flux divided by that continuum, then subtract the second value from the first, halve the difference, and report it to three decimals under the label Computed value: 0.011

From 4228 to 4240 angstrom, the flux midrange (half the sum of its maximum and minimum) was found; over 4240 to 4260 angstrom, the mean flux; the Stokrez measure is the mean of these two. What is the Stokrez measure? 5.91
